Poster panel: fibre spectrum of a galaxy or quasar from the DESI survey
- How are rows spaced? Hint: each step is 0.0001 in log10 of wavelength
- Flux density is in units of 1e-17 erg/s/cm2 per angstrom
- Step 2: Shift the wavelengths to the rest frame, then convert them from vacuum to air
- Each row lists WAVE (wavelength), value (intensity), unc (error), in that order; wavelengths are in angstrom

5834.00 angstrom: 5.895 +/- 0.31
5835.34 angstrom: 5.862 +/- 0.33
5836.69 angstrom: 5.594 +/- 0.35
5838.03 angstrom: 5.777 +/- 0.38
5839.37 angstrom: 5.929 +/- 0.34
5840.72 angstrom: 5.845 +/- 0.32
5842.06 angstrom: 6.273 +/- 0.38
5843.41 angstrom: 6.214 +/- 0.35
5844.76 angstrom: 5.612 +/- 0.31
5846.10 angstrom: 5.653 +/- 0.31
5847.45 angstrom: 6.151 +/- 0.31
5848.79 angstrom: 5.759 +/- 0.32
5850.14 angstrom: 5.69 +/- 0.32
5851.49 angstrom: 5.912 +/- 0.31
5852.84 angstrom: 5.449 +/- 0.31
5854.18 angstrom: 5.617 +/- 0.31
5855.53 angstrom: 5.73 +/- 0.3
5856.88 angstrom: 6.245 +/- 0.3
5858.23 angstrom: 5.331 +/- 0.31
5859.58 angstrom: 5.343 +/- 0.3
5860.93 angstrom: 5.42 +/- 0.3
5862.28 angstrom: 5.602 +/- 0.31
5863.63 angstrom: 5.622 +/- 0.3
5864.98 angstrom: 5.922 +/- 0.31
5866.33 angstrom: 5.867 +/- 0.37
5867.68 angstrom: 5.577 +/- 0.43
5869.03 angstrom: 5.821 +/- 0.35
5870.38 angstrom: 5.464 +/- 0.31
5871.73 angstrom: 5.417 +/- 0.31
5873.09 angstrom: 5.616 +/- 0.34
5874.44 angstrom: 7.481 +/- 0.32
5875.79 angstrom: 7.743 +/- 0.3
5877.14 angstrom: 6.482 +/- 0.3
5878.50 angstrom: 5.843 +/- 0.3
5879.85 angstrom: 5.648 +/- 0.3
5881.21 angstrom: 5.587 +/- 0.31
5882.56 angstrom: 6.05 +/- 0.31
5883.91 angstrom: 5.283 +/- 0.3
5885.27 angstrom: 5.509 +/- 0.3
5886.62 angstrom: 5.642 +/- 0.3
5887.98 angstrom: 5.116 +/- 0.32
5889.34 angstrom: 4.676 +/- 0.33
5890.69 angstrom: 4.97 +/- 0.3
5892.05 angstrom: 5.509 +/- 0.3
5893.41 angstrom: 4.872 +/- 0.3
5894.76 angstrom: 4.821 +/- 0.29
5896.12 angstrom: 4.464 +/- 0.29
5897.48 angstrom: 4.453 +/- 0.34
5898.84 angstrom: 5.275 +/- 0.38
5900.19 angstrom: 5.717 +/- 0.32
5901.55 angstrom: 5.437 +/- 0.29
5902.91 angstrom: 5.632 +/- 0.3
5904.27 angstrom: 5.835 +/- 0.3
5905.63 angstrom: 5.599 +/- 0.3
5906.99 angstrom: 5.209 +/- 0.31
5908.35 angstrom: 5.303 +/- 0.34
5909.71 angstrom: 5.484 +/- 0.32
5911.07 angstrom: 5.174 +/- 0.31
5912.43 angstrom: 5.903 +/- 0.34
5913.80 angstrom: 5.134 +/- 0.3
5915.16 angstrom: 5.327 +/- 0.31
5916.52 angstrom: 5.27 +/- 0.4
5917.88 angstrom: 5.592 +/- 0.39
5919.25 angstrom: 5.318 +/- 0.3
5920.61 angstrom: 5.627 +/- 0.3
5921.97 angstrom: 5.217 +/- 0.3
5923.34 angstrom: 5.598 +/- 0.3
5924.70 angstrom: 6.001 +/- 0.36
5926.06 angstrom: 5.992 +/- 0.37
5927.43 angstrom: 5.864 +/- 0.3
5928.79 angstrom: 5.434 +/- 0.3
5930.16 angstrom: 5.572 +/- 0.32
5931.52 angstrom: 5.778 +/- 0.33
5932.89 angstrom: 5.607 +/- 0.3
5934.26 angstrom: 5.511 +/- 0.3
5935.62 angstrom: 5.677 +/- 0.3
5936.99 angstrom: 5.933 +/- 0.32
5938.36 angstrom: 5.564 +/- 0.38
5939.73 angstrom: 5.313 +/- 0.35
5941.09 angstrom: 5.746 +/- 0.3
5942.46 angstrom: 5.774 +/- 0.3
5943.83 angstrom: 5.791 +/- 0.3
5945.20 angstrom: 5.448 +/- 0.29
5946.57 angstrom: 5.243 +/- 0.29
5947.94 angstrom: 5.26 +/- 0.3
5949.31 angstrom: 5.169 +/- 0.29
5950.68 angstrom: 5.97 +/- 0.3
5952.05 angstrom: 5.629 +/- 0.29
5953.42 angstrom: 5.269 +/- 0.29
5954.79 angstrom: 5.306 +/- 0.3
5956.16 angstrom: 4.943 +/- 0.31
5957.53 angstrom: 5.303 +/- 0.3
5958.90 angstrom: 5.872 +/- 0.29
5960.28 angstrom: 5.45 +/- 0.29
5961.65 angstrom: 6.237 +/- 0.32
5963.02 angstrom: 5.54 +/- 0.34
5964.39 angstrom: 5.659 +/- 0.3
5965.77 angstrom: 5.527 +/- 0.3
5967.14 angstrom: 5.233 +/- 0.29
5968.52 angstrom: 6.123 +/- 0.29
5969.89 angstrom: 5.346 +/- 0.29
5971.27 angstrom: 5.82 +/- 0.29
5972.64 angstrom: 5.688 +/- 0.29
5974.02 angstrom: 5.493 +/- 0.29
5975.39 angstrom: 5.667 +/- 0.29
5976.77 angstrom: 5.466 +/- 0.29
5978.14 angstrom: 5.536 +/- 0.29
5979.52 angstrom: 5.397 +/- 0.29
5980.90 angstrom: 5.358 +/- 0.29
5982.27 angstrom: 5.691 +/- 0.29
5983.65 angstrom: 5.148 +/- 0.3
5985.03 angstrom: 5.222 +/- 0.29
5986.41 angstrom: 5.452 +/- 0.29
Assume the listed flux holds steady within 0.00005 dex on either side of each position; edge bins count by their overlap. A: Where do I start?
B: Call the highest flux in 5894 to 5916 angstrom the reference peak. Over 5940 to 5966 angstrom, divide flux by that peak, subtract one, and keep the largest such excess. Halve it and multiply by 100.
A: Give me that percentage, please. 2.8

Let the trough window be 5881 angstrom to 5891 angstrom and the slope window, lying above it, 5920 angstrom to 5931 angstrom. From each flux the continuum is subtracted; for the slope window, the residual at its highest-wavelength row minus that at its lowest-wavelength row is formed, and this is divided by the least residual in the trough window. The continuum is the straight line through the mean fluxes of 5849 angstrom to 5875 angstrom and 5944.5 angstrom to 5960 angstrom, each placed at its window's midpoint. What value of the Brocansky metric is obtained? 0.0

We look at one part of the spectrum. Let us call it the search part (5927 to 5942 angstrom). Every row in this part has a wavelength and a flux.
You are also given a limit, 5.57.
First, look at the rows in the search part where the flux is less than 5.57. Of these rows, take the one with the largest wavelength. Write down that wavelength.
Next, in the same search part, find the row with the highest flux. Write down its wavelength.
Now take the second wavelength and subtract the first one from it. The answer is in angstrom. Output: -2.7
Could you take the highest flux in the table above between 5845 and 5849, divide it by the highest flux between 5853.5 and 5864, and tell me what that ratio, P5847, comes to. 0.98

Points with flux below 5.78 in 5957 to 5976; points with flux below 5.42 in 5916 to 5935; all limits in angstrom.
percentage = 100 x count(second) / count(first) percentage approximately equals 30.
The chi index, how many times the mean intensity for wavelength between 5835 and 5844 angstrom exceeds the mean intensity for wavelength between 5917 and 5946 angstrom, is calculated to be 1.05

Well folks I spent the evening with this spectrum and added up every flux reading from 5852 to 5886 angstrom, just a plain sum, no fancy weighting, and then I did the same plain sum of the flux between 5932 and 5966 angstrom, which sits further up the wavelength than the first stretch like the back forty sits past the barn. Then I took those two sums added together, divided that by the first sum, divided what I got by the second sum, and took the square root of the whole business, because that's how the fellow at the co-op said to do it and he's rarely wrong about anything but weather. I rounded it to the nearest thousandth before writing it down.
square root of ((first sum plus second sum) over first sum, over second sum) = 0.119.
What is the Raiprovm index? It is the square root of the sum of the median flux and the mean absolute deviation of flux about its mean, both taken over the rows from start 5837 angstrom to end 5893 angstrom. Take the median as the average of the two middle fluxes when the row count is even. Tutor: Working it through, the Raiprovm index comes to 2.45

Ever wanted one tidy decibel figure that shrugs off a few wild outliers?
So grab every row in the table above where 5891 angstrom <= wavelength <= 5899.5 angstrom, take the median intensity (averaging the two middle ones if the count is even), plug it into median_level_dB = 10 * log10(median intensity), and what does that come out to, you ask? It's 6.9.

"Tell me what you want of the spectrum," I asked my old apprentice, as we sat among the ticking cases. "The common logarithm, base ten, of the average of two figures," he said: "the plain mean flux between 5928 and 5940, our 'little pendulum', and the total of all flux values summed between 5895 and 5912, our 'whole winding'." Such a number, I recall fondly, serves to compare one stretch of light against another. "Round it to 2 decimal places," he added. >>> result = 1.54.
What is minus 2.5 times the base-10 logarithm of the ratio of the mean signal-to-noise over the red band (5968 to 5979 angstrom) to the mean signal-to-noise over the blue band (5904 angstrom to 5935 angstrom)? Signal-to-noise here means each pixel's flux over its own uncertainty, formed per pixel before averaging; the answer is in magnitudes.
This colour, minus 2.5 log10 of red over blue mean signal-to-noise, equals -0.13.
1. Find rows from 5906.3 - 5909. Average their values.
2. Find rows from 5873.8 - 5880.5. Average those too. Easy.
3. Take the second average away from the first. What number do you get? -1.4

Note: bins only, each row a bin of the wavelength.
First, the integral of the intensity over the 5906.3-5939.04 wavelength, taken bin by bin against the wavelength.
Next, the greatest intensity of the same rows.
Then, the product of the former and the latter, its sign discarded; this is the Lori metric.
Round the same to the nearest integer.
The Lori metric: 1089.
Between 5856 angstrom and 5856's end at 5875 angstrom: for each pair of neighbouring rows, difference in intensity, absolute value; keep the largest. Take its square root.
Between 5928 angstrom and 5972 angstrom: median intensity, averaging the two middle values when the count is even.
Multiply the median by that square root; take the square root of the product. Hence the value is 2.75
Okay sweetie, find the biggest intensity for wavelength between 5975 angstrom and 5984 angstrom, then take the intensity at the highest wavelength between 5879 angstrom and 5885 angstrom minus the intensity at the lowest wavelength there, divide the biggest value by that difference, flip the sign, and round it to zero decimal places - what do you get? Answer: 16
